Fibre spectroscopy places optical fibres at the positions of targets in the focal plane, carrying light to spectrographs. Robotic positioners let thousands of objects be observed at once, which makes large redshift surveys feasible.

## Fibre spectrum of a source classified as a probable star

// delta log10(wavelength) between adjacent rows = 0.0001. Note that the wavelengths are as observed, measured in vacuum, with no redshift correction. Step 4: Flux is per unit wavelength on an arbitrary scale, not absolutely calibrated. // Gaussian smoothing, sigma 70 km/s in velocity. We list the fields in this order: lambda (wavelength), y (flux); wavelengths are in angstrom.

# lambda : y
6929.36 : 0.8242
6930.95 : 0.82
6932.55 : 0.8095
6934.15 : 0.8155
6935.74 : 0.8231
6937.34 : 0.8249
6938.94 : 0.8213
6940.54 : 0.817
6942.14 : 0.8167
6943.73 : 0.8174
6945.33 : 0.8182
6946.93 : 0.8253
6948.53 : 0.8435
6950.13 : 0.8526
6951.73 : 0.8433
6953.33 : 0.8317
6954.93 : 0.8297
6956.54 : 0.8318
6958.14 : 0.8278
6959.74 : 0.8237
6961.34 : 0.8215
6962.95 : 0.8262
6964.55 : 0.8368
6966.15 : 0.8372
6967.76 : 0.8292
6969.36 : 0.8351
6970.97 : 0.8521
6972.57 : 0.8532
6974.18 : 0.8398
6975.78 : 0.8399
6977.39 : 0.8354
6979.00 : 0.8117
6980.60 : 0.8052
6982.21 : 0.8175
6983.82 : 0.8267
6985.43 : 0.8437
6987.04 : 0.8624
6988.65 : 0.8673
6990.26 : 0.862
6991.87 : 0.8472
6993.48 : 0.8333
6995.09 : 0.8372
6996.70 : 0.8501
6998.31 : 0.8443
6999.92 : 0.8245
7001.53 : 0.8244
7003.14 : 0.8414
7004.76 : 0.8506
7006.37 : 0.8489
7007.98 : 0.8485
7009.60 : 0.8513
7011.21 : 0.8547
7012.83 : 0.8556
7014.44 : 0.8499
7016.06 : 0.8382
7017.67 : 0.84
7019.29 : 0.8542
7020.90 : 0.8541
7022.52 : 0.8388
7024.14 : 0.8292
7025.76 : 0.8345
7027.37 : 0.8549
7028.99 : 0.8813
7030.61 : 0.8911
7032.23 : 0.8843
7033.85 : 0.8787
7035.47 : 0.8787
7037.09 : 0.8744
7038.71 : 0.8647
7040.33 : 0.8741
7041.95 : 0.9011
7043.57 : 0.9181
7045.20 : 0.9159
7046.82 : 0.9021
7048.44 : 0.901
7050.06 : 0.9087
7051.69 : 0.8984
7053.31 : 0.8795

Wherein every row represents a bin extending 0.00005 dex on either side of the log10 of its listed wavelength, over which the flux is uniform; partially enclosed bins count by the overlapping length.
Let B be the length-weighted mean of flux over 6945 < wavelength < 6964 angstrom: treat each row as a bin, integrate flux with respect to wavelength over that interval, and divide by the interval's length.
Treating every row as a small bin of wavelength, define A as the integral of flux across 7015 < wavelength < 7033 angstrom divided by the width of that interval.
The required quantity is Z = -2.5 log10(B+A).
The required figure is -0.567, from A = 0.854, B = 0.832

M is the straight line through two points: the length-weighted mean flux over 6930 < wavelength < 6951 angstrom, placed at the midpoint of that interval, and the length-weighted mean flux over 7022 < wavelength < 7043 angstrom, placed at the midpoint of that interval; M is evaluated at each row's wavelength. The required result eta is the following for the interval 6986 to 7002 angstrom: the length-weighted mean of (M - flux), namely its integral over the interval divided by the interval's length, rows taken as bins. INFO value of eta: 0.004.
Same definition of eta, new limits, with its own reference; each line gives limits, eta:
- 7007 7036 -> 0.007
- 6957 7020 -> 0.008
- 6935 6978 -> 0.000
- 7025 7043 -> -0.005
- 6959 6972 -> 0.003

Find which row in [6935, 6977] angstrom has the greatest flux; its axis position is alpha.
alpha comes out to 6972.57 angstrom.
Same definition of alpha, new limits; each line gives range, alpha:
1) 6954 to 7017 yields 6988.65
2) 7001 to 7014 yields 7012.83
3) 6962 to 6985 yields 6972.57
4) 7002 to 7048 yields 7043.57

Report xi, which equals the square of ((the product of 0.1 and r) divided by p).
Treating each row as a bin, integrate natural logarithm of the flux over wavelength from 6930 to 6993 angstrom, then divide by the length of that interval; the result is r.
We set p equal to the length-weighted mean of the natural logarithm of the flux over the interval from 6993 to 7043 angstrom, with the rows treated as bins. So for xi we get 0.014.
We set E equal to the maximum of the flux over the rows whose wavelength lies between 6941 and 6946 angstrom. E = 0.8182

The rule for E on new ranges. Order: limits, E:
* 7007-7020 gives 0.8556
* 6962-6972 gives 0.8521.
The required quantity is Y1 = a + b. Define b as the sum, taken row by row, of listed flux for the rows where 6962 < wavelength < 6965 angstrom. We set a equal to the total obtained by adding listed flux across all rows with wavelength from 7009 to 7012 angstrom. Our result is 3.37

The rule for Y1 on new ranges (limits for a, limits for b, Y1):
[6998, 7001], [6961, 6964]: 3.32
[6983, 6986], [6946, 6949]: 3.34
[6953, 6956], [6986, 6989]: 3.39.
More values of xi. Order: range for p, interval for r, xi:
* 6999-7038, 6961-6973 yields 0.013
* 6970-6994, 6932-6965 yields 0.012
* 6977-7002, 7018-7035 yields 0.007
